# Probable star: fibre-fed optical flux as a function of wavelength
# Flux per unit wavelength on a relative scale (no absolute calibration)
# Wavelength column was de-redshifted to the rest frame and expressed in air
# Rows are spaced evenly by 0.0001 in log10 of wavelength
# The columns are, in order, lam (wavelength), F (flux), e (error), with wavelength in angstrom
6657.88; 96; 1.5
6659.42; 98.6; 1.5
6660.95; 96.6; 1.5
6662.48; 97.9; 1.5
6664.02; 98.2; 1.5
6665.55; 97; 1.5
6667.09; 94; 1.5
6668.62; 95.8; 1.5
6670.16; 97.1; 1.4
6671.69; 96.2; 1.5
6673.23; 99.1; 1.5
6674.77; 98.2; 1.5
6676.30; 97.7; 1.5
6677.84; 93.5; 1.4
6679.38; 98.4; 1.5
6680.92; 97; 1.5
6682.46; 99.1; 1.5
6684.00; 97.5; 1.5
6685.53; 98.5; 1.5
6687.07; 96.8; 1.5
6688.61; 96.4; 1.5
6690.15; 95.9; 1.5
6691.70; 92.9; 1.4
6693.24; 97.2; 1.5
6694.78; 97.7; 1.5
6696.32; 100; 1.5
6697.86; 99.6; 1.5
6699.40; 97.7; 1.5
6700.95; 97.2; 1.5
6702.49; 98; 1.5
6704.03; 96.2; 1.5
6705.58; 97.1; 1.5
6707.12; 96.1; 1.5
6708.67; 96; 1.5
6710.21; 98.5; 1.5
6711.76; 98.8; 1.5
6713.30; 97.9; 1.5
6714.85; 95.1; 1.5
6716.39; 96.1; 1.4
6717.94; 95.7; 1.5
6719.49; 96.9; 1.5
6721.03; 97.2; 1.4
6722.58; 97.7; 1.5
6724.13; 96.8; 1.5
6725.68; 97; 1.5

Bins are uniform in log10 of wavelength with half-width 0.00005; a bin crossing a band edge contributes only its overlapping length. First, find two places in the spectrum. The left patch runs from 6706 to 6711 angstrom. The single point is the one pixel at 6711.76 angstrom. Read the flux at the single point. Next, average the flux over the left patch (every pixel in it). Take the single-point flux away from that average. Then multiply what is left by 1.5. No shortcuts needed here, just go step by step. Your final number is -2.9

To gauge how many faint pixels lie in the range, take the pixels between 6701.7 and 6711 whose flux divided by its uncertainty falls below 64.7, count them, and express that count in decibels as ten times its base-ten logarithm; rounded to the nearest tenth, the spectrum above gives 4.8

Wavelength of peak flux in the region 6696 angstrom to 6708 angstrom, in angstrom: 6696.32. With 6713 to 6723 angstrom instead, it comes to 6713.30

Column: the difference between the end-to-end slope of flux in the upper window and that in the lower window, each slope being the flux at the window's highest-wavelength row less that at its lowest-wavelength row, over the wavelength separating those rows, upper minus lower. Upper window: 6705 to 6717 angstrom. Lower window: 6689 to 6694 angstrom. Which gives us -0.5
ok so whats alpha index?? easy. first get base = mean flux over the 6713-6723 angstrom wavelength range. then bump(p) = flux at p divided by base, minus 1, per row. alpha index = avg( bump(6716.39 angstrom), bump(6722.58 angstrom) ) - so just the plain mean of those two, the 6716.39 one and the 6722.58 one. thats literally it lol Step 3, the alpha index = 0.003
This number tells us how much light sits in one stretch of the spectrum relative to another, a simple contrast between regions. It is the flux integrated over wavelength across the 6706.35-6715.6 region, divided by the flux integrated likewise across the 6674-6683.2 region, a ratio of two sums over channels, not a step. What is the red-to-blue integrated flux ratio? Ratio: 1.00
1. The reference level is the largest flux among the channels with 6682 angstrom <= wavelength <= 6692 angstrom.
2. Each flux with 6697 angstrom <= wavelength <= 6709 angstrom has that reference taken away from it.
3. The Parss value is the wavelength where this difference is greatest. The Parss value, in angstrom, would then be 6697.86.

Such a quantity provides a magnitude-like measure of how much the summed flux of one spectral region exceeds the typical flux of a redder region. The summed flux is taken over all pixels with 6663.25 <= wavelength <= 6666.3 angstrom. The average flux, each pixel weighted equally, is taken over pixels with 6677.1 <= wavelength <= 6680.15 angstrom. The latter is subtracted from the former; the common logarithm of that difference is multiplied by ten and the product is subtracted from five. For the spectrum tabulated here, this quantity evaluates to -15.0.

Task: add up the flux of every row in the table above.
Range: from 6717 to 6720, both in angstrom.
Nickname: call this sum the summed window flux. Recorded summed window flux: 193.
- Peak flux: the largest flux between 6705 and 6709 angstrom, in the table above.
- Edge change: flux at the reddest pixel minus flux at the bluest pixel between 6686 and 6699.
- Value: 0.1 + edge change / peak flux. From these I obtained 0.13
